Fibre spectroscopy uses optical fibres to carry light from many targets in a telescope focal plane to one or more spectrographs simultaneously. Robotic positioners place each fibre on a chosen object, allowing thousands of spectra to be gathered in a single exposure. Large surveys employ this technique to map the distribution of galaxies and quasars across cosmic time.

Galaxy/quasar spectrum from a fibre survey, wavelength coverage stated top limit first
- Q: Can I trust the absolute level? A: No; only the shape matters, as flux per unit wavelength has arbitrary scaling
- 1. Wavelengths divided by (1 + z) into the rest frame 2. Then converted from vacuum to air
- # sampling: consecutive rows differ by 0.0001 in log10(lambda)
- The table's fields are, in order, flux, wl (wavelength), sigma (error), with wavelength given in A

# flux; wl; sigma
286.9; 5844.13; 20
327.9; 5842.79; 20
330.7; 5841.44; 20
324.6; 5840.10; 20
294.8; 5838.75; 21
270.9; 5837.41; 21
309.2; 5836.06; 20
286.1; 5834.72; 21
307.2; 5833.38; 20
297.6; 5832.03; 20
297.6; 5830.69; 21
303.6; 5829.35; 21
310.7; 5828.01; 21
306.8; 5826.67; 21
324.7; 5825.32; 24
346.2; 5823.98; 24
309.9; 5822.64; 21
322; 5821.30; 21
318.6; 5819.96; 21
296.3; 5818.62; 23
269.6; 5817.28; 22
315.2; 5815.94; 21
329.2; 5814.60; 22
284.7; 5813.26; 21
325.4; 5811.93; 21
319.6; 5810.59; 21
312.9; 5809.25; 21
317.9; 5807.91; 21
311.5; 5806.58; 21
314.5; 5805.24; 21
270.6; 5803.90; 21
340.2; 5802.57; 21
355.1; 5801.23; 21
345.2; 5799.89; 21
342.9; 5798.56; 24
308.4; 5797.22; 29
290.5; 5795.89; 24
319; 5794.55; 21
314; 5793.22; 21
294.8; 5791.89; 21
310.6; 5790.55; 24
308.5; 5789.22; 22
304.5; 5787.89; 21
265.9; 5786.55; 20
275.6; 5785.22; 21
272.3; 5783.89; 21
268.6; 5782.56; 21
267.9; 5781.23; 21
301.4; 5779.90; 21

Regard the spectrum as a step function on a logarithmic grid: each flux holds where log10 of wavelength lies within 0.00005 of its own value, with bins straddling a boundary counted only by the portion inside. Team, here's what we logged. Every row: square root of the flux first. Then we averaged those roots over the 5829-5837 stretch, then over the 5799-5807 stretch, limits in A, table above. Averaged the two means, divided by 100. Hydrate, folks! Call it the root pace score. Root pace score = 0.176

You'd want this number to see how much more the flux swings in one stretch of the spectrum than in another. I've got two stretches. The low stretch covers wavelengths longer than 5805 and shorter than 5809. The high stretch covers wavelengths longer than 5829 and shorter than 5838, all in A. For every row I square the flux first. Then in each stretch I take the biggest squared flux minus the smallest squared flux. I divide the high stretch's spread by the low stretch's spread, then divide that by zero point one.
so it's 55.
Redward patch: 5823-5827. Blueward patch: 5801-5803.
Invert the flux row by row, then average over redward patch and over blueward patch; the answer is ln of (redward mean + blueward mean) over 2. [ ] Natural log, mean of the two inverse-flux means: -5.82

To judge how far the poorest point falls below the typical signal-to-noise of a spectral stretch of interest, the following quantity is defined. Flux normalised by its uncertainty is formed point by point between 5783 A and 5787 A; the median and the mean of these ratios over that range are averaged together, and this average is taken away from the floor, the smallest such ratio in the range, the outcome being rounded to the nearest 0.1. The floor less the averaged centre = -0.2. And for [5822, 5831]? -0.9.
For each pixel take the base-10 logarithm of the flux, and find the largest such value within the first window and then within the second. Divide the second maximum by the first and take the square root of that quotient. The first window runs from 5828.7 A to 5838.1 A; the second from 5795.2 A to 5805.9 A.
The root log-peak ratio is 1.012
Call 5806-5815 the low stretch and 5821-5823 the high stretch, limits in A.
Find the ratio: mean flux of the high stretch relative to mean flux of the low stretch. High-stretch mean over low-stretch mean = 1.00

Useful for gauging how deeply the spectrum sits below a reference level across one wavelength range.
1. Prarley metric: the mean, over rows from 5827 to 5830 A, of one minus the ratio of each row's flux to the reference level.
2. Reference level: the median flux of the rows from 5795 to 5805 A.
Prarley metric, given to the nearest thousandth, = 0.097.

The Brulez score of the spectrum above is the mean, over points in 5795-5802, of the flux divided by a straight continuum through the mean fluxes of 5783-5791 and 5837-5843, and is 1.12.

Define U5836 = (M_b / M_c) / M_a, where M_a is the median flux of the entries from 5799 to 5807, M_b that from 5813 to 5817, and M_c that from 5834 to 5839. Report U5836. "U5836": 0.0033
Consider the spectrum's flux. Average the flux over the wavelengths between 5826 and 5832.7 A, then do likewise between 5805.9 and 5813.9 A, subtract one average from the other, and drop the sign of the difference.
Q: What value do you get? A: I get 8.7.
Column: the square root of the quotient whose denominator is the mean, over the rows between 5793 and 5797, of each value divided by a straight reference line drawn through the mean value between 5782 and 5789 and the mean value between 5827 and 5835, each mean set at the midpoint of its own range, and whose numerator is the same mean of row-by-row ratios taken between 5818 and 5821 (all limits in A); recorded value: 0.98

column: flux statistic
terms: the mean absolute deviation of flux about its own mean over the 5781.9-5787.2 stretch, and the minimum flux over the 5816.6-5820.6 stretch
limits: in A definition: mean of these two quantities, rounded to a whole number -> 136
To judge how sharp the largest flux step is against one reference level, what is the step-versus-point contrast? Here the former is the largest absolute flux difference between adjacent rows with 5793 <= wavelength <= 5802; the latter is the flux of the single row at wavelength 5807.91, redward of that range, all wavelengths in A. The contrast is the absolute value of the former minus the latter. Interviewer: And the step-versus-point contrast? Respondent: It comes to 283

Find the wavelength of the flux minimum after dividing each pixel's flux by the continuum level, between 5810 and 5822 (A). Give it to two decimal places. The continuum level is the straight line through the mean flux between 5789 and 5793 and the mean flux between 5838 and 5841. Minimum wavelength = 5817.28 A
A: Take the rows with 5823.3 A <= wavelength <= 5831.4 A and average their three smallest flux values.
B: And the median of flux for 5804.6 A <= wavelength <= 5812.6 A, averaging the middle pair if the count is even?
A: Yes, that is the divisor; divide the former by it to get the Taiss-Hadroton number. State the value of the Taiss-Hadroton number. 0.96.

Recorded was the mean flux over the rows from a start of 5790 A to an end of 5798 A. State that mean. 306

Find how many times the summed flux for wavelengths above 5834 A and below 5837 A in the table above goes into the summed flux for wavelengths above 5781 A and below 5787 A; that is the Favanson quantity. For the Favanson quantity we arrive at 2.27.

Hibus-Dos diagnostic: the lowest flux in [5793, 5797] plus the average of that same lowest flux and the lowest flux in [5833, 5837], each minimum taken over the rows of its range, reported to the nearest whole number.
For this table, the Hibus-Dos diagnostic 579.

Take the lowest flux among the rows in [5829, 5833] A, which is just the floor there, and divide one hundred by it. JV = 0.336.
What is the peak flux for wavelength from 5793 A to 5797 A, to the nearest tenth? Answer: 319.0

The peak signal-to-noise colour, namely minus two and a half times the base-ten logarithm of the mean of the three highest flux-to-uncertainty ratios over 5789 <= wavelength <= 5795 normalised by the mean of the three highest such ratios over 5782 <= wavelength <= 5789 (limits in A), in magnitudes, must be -0.08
